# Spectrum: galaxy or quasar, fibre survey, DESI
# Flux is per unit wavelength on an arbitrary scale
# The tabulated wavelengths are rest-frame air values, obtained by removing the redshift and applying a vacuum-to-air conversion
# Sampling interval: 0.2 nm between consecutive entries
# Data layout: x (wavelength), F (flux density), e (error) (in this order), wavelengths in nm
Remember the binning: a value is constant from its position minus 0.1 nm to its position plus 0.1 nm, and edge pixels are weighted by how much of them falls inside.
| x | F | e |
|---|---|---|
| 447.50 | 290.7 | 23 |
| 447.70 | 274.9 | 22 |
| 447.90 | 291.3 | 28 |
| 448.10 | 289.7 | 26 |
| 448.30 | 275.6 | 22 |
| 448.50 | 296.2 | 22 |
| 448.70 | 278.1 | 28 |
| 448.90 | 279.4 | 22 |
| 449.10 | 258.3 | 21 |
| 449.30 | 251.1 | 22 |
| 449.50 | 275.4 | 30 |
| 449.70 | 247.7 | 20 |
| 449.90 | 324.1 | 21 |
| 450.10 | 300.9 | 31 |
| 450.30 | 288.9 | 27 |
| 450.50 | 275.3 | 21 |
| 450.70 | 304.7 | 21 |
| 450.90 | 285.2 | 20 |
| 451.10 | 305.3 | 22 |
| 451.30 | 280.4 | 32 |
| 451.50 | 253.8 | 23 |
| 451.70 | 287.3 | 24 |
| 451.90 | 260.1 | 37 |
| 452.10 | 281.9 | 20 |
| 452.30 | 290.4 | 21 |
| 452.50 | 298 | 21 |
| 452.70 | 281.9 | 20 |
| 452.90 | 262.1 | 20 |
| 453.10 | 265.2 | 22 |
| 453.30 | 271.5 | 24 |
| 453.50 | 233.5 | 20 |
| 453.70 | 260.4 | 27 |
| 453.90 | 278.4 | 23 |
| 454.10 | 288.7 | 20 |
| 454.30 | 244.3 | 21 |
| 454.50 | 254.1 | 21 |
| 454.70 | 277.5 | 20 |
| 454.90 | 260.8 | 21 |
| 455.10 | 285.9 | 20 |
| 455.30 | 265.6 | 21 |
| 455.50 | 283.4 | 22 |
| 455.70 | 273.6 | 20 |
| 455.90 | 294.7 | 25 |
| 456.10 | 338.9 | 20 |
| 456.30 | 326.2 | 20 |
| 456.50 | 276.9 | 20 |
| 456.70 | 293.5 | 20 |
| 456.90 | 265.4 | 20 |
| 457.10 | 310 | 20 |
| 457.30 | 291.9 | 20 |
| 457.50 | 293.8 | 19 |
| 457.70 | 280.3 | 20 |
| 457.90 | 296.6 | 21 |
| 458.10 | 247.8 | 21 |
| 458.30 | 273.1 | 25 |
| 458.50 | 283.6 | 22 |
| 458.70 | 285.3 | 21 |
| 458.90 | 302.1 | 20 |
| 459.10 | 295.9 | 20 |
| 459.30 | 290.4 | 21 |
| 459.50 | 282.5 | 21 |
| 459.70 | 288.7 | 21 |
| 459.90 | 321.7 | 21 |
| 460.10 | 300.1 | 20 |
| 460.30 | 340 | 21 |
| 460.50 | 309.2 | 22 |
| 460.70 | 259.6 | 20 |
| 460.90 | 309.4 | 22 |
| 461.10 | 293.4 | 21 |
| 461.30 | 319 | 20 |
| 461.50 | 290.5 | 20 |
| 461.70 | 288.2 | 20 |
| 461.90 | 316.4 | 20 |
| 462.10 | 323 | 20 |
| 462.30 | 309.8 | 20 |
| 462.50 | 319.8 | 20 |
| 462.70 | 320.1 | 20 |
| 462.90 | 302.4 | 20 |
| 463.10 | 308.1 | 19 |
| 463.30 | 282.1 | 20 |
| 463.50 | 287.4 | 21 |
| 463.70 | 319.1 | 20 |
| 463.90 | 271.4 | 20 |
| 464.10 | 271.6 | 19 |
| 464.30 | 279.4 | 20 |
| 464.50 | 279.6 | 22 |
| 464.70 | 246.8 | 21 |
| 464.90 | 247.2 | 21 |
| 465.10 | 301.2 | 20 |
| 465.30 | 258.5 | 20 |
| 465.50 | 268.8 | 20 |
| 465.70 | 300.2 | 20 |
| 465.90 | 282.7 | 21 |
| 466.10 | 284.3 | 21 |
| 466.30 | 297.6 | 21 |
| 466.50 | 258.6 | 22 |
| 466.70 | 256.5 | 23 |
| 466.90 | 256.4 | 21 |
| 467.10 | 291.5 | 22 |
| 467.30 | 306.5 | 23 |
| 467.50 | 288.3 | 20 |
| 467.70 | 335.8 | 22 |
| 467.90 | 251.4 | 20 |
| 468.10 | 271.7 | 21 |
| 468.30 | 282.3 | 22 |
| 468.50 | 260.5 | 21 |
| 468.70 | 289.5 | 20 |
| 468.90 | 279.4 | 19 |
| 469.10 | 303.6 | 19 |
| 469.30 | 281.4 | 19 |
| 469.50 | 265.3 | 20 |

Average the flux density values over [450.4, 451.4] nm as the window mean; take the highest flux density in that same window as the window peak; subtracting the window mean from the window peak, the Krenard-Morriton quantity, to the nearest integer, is 15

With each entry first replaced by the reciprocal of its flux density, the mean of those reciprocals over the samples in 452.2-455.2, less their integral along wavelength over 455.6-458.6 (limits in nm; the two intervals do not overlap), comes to -0.0067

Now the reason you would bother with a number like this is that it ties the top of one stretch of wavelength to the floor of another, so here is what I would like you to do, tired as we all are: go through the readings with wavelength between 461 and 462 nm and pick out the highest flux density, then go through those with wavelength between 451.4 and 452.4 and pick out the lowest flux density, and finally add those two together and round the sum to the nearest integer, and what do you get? 573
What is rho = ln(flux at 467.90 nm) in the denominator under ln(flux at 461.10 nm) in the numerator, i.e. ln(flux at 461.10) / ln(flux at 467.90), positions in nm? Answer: 1.03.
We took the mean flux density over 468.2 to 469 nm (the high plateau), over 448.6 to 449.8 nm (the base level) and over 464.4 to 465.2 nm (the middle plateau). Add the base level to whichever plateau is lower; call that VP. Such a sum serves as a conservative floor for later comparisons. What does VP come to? 534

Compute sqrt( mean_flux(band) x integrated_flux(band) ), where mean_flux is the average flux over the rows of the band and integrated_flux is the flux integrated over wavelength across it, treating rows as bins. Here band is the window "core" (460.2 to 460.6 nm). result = 205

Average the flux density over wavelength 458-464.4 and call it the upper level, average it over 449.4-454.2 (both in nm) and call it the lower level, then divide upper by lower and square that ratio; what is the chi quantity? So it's 1.13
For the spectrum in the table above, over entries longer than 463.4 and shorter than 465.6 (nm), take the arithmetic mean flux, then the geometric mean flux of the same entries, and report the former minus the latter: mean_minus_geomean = 0.8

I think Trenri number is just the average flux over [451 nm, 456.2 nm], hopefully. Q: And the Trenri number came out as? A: 276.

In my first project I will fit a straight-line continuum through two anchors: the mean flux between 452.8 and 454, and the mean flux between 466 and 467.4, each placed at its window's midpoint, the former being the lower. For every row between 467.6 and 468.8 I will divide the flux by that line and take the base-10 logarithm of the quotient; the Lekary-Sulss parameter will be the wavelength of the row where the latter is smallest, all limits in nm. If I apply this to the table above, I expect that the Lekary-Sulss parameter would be 467.90 nm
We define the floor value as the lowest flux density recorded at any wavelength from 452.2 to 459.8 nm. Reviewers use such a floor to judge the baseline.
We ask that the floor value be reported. 233.5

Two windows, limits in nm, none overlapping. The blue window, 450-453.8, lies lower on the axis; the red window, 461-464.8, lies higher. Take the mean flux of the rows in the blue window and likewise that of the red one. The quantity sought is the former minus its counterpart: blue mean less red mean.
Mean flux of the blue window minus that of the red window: -18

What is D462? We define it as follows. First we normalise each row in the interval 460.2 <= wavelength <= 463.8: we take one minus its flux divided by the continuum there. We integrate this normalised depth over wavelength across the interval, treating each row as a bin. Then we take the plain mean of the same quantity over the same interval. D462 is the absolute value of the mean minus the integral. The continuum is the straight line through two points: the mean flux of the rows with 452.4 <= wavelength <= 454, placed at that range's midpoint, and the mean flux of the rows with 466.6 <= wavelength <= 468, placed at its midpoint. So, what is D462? 0.25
